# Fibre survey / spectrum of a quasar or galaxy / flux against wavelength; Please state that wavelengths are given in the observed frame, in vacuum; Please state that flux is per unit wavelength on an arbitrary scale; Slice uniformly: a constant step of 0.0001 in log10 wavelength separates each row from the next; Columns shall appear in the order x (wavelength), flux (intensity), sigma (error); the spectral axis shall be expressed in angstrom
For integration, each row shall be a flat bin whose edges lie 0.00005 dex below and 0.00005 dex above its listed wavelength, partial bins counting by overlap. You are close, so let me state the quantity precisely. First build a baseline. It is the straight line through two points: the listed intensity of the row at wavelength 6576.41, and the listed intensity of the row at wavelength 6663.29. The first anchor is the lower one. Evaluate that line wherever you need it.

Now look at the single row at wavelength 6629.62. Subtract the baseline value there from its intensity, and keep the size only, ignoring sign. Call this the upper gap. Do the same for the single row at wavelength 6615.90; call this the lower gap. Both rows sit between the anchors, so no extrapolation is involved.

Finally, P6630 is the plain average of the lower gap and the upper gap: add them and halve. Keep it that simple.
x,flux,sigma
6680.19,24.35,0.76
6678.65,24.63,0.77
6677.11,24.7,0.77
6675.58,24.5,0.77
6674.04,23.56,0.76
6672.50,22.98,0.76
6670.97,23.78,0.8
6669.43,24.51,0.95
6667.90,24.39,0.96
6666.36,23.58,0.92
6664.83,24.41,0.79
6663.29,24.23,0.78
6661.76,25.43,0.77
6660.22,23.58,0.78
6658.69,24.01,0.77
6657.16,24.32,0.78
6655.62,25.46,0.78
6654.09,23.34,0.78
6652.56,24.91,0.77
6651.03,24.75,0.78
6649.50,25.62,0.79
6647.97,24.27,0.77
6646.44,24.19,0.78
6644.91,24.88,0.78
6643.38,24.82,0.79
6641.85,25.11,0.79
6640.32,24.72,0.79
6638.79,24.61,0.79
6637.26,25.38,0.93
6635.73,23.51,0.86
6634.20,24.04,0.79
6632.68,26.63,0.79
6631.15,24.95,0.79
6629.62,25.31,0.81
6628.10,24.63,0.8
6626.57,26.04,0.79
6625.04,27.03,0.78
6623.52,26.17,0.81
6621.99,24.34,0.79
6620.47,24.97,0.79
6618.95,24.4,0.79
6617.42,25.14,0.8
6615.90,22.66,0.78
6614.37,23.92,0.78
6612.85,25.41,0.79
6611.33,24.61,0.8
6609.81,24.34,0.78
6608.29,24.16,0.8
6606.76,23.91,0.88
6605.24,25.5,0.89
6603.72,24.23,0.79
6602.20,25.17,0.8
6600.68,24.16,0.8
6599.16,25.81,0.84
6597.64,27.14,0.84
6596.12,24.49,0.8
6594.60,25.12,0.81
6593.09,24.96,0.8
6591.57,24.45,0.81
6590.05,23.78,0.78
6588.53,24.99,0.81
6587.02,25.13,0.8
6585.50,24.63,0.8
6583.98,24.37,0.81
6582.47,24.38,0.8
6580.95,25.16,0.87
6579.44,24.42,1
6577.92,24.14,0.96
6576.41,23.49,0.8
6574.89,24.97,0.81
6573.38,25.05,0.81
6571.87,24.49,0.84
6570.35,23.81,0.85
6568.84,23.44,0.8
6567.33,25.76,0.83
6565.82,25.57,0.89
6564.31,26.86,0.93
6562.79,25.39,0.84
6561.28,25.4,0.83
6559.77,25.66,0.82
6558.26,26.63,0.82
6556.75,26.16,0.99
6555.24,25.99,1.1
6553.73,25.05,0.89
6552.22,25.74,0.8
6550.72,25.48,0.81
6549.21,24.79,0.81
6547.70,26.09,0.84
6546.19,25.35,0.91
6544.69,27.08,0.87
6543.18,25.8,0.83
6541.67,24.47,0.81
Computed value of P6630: 1.3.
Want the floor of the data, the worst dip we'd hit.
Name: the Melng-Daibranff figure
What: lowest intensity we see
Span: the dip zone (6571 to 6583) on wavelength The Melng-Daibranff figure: 23.49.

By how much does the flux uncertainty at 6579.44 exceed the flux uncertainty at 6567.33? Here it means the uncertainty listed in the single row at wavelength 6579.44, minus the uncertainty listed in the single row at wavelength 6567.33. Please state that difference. 0.17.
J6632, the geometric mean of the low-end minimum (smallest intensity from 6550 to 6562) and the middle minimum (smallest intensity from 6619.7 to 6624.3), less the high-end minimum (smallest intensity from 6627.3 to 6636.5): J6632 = 1.2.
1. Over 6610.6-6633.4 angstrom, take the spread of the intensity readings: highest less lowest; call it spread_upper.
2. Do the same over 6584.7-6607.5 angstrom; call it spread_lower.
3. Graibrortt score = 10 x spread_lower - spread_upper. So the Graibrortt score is 29.2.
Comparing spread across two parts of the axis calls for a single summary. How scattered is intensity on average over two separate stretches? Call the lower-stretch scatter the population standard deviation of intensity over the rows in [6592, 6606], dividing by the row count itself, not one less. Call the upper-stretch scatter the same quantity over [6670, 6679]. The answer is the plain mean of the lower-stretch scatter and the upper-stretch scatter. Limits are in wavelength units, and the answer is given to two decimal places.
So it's 0.75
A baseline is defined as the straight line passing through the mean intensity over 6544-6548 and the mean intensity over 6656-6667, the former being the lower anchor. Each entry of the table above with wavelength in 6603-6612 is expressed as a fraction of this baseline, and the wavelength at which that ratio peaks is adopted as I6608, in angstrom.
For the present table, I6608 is 6605.24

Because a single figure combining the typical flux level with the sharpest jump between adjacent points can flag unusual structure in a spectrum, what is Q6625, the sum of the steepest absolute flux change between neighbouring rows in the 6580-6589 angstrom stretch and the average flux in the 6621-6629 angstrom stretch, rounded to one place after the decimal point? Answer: 26.4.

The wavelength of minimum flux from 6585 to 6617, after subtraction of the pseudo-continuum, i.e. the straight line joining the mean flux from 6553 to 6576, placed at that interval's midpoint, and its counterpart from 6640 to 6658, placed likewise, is 6615.90 angstrom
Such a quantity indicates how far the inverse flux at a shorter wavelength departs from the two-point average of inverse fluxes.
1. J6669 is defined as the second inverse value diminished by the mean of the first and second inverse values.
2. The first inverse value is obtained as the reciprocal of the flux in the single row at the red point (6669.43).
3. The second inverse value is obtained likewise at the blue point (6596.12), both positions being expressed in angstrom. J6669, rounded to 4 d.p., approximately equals 0.0000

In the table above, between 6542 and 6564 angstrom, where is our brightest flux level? 6544.69 angstrom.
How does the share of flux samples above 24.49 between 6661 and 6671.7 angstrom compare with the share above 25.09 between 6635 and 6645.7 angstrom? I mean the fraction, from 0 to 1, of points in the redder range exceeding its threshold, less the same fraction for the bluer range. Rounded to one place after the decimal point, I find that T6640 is 0.0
